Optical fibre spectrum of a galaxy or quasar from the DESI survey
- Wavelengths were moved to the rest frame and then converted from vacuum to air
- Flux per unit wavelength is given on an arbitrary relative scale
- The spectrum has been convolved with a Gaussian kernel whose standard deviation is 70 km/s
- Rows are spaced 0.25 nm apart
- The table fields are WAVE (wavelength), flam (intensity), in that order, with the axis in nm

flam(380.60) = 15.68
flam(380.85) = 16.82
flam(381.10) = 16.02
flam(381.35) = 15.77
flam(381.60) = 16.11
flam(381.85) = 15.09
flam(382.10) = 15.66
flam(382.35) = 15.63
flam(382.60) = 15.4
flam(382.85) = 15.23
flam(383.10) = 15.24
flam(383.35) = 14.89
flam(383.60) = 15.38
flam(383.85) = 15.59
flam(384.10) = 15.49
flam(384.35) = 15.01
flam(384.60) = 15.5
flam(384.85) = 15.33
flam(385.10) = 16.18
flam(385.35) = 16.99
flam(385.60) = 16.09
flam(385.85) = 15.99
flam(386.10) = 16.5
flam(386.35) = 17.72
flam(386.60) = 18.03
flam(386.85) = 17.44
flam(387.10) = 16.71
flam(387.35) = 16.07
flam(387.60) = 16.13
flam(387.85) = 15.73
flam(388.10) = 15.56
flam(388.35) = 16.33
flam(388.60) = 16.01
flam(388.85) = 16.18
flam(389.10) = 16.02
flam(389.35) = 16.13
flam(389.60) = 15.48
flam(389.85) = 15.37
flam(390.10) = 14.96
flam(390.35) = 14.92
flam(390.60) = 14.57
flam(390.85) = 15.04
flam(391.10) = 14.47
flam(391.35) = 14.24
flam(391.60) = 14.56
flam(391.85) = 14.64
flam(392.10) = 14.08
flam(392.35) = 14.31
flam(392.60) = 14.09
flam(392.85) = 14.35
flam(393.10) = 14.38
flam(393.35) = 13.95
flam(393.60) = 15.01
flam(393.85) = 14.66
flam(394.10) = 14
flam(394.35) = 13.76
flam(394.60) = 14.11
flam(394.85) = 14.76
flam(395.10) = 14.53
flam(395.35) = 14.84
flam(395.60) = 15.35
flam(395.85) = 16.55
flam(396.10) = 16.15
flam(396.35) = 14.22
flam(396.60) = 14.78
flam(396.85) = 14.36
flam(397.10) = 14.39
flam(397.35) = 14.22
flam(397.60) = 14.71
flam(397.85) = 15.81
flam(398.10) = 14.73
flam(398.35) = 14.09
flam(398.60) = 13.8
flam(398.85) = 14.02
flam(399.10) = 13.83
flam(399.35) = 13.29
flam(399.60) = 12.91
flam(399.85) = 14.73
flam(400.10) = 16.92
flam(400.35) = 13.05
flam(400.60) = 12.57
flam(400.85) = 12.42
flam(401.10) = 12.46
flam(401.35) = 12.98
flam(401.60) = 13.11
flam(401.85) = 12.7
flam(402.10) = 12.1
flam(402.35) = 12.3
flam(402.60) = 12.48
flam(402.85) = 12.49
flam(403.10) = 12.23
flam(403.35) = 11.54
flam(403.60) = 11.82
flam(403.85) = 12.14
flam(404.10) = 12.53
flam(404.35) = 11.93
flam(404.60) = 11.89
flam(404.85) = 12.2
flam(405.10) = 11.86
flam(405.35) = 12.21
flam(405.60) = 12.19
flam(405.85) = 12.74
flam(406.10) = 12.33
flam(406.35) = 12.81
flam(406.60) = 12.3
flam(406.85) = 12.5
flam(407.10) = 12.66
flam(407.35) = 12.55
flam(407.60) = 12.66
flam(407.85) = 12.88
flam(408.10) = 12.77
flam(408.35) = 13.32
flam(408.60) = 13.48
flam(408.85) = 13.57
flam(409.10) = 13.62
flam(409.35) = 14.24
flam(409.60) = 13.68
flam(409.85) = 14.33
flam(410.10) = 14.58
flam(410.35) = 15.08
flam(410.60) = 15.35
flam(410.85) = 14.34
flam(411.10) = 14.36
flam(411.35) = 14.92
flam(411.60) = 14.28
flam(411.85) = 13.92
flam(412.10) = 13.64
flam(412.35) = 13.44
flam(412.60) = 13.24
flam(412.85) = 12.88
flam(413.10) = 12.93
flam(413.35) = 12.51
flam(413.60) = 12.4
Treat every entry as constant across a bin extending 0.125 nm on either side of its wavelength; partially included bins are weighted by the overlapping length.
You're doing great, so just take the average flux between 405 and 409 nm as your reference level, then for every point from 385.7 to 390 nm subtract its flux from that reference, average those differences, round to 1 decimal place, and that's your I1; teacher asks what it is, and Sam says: -3.6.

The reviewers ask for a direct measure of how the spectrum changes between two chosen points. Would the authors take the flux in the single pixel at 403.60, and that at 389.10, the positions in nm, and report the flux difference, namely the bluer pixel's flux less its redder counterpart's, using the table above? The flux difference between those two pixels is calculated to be 4.2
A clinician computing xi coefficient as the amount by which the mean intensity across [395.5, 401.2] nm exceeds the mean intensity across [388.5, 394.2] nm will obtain -0.52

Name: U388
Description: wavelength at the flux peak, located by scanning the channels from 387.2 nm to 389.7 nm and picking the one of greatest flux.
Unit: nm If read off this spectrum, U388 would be 388.35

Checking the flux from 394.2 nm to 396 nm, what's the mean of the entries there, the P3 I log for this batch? 14.8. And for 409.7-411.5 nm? 14.7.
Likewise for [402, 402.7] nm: 12.3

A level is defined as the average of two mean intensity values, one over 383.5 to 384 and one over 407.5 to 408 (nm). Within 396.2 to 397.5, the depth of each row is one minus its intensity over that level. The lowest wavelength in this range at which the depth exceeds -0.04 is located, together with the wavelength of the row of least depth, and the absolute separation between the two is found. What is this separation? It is 0.25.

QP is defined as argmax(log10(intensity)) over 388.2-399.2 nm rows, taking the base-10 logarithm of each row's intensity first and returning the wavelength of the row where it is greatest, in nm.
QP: 395.85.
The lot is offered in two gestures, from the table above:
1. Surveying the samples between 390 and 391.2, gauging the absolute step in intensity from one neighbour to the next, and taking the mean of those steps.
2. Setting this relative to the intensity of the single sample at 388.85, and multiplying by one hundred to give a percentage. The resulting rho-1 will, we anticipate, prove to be 2.2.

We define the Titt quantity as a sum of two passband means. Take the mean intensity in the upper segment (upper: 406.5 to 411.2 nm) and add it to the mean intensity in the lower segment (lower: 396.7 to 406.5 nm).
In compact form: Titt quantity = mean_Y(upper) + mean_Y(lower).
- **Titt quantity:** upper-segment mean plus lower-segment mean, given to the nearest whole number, 27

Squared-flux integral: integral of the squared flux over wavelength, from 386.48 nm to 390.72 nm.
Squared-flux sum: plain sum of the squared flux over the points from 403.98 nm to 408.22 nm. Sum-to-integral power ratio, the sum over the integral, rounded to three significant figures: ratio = 2.41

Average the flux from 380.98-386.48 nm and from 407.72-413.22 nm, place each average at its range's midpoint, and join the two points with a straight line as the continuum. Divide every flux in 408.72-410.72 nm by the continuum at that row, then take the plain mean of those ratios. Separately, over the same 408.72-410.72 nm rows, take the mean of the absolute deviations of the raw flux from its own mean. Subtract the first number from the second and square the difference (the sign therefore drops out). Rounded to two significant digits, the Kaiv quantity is 0.25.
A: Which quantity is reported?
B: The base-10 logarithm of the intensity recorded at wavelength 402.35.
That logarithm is 1.09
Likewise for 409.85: 1.16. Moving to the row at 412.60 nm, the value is 1.12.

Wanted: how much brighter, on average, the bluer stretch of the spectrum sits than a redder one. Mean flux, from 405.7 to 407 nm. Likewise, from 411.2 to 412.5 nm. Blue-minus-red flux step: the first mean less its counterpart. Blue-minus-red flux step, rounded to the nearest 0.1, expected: -1.5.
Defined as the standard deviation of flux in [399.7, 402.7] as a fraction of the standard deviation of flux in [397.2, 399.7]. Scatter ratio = 1.7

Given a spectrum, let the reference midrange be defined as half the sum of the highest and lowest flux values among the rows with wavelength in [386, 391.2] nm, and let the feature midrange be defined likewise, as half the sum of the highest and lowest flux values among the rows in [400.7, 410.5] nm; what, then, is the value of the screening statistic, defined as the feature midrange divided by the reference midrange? 0.82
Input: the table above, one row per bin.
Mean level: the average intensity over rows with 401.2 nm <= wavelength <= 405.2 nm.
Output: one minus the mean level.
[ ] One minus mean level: -11.3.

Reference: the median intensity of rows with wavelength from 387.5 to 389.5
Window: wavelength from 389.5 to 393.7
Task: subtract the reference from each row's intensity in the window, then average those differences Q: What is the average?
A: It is -1.5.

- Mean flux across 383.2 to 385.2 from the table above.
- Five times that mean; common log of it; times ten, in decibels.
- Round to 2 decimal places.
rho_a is 18.87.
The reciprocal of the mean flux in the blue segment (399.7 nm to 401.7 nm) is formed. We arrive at 0.074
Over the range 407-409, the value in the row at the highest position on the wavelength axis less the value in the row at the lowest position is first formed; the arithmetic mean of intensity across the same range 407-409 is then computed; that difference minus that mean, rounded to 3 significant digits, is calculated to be -12.1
